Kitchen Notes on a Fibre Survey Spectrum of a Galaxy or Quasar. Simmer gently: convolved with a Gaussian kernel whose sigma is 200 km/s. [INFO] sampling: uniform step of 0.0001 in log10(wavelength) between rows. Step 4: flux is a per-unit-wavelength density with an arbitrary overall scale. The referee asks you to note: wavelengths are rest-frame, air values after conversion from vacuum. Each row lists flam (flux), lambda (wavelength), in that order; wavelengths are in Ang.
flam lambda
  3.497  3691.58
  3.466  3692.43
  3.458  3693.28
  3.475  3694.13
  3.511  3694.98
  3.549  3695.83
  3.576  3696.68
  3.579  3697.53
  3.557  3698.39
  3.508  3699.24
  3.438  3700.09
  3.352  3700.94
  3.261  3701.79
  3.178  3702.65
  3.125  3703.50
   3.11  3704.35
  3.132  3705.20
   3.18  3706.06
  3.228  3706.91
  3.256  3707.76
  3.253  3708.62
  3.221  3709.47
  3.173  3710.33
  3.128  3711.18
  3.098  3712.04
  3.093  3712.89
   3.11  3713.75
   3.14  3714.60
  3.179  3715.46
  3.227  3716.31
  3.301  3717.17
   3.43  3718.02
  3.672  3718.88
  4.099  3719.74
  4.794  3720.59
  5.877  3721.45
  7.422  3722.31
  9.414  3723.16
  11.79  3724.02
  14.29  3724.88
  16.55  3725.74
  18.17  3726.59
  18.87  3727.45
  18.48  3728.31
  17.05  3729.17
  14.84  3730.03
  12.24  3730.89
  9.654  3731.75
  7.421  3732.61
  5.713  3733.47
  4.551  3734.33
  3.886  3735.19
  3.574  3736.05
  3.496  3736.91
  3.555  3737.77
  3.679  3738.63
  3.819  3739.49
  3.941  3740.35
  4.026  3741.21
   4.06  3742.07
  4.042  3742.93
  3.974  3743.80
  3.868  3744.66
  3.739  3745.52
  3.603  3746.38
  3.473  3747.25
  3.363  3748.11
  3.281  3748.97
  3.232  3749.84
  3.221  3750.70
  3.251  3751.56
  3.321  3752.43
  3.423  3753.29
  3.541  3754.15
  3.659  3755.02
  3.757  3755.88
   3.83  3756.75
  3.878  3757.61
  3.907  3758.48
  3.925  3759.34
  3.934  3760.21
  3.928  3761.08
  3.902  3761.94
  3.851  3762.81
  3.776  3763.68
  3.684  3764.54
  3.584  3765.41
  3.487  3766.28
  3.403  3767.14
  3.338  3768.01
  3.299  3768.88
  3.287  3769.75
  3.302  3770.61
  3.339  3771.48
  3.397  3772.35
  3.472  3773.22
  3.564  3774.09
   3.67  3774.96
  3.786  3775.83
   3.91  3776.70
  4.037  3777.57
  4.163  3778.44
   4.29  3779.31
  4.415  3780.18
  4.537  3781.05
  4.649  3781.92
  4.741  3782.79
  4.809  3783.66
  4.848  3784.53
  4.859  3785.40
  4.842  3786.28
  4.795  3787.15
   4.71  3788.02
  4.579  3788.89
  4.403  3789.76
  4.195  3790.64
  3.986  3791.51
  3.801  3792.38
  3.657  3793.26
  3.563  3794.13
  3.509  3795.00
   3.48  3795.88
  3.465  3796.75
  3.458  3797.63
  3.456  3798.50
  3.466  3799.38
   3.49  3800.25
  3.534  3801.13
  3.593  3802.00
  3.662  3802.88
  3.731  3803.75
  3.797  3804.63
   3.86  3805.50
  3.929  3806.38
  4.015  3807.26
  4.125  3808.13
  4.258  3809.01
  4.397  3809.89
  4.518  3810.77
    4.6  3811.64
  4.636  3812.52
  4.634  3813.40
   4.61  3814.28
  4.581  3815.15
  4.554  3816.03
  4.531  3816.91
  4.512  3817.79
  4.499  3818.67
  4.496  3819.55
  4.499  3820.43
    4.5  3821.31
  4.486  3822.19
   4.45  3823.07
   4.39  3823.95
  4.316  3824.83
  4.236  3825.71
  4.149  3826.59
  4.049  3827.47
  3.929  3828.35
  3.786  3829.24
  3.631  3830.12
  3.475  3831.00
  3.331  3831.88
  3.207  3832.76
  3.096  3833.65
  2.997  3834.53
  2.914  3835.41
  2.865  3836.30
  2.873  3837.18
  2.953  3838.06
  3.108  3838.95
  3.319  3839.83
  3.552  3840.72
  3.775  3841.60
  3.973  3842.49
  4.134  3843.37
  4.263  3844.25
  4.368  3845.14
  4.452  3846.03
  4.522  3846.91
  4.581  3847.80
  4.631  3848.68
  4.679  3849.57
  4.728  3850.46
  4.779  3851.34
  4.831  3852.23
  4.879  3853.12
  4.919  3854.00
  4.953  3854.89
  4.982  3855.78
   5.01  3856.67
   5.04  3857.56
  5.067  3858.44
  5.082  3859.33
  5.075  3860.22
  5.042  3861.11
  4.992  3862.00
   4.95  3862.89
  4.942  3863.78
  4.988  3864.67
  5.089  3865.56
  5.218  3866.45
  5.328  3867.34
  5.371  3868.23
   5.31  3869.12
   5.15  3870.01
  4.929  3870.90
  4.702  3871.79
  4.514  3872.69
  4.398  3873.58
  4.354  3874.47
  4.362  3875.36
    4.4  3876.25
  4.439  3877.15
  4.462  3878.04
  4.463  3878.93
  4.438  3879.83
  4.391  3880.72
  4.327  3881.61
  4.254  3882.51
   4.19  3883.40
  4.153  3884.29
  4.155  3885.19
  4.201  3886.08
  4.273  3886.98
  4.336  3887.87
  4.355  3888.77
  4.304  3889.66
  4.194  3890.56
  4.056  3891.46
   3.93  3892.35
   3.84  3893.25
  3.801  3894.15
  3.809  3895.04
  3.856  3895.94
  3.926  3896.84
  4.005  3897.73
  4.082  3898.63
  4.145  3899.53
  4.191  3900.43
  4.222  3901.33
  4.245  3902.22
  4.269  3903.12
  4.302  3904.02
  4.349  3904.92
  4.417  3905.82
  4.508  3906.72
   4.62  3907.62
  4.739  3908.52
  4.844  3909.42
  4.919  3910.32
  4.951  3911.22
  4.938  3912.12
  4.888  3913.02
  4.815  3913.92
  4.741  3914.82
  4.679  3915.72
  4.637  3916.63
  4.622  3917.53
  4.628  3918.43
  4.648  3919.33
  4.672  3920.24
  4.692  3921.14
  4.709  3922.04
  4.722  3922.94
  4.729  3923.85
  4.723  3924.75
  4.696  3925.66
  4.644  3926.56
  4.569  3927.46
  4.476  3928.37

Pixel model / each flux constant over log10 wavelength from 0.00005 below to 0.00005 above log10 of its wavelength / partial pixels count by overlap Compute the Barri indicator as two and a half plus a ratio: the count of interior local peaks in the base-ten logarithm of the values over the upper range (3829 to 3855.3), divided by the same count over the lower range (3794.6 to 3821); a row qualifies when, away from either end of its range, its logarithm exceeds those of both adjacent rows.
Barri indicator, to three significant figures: 2.50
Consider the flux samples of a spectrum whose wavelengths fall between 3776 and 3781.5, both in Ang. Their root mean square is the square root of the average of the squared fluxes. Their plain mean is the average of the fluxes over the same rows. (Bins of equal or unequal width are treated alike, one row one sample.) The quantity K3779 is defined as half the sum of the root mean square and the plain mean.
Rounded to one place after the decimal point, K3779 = 4.2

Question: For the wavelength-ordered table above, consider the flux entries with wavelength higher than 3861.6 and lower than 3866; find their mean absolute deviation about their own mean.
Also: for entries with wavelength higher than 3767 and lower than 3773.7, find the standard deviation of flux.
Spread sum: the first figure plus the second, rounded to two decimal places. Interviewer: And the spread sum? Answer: 0.10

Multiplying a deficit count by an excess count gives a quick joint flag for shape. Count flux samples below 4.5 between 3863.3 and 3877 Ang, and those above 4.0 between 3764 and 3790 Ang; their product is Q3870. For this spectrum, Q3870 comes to 60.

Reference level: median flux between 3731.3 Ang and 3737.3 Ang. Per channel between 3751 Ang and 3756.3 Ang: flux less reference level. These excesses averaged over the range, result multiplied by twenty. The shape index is -21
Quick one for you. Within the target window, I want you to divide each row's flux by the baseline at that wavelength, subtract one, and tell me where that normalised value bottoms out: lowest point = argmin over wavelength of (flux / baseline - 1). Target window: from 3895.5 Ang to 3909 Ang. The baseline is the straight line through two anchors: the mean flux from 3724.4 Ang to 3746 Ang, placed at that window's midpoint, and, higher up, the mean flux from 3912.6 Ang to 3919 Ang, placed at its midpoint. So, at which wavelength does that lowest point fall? 3895.94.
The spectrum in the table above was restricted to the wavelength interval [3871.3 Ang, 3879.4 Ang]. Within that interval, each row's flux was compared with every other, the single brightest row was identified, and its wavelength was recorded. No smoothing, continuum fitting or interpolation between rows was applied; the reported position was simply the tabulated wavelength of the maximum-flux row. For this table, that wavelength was 3871.79 Ang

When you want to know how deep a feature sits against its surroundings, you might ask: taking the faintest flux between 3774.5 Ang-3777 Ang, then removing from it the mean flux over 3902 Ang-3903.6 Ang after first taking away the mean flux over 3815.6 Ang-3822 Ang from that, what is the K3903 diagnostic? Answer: 3.9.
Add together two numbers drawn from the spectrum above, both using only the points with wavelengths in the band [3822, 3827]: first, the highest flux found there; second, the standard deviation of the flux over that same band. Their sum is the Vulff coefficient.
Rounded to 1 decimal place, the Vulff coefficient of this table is 4.6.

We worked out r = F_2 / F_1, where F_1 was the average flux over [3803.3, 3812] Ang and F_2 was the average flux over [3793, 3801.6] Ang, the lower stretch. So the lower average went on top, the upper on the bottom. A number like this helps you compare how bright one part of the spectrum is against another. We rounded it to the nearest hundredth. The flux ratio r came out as 0.85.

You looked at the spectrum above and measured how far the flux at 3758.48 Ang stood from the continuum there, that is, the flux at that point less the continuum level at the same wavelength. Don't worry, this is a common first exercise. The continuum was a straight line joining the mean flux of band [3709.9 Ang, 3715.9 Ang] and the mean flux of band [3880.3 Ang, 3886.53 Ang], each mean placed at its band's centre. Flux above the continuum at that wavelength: 0.48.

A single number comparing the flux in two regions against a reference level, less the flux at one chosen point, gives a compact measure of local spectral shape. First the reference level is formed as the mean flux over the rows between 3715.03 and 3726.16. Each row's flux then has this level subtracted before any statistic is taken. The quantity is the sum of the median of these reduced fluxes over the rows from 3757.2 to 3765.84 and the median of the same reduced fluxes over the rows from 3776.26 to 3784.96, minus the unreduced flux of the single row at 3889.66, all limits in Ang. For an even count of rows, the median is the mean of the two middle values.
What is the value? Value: -9.9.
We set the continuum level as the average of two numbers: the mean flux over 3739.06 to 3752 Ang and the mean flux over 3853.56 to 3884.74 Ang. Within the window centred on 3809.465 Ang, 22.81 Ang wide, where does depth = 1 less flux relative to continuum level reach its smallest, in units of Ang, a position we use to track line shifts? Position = 3812.52 Ang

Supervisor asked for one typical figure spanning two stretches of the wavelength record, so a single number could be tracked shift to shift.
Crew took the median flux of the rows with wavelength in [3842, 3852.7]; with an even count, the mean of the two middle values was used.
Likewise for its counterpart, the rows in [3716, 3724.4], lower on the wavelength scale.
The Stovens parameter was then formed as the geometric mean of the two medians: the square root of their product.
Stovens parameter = 4.5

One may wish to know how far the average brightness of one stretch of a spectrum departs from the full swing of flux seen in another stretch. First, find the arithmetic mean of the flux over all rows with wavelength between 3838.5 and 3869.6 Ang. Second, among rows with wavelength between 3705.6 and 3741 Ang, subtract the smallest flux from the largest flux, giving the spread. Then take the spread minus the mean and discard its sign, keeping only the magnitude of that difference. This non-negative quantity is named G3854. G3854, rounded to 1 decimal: 11.1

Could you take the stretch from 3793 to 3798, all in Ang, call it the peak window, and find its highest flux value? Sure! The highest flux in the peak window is 3.657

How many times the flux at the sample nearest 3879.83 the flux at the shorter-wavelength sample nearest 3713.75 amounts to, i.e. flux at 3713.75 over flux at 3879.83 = 0.70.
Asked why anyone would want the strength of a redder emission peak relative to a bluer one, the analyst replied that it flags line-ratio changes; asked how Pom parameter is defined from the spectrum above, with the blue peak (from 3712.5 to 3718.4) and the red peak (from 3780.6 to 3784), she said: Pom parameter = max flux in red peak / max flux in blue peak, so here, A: 1.4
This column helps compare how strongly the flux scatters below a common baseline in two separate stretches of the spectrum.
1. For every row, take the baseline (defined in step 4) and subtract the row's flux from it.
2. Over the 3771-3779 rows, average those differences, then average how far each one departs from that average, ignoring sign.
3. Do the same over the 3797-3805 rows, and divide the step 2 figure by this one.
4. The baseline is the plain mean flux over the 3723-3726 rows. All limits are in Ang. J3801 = 2.3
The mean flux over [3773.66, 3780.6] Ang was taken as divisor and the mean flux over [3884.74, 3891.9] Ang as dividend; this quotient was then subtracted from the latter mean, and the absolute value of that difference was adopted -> 3.17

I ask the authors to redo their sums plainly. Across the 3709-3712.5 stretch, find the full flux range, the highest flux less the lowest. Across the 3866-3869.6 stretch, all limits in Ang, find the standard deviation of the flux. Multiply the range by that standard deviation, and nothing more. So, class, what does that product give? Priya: 0.01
